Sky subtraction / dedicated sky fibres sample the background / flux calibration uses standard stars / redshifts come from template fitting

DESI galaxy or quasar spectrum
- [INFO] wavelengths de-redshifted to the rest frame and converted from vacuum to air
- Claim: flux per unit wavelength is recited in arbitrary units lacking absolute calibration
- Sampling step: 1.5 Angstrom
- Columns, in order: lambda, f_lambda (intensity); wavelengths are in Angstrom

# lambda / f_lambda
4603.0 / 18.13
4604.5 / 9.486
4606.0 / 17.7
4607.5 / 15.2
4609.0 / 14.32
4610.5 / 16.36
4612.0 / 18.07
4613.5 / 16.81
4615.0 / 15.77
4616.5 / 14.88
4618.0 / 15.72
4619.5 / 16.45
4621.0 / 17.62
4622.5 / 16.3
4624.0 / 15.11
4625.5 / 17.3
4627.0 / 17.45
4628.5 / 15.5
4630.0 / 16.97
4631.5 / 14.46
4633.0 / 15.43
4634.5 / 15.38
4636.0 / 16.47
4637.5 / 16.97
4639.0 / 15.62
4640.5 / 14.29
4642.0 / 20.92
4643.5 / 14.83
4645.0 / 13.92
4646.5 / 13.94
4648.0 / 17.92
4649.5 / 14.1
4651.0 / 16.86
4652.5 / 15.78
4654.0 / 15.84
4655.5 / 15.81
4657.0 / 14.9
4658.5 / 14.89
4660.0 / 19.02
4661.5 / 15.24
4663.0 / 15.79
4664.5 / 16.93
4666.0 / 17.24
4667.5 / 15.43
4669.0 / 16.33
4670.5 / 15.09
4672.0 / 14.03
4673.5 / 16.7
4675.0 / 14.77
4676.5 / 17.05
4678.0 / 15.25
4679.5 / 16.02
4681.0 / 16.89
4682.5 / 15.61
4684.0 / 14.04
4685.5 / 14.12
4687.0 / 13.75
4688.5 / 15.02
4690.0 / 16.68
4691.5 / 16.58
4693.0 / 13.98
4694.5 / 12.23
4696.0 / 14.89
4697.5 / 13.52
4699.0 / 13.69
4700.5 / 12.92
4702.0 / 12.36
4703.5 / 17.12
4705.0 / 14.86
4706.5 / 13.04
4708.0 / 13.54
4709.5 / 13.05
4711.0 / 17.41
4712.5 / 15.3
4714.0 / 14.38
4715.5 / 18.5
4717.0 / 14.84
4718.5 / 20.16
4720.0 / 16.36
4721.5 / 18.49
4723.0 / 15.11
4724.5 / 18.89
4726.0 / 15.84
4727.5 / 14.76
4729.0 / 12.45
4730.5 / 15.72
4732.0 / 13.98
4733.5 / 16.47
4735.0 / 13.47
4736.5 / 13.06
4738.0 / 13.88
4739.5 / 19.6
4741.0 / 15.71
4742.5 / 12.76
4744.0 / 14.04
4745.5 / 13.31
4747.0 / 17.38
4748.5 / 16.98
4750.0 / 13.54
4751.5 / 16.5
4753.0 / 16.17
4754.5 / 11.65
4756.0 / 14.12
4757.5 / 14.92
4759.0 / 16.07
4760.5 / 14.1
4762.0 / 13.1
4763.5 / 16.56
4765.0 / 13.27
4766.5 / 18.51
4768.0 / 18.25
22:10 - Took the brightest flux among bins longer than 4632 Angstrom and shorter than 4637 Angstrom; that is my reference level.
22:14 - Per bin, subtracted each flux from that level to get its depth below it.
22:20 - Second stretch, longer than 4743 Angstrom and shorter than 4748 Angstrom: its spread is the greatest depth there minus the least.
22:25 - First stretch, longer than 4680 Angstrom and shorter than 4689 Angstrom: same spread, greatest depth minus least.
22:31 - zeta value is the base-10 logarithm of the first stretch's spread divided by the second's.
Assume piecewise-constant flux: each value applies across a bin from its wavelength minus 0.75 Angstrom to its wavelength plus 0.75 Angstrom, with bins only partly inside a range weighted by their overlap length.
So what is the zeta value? -0.11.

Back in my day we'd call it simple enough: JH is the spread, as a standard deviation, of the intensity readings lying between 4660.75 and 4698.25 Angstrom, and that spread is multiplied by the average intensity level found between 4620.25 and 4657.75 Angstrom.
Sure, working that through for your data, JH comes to 21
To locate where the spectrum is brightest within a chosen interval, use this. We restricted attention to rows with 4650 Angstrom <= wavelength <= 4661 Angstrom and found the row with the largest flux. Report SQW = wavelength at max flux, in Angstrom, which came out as 4660.0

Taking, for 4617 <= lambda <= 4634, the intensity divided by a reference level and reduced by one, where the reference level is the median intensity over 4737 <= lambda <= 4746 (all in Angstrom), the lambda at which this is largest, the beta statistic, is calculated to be 4621.0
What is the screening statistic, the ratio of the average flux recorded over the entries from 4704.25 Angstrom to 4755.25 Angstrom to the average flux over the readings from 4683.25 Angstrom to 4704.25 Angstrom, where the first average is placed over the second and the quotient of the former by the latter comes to 1.07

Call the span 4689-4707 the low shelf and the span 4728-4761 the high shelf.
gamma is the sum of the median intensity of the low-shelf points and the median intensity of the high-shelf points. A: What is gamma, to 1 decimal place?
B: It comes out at 27.9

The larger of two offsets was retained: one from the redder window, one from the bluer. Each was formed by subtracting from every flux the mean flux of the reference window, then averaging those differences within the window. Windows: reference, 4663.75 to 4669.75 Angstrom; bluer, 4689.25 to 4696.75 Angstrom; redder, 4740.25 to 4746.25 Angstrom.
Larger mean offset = -1.6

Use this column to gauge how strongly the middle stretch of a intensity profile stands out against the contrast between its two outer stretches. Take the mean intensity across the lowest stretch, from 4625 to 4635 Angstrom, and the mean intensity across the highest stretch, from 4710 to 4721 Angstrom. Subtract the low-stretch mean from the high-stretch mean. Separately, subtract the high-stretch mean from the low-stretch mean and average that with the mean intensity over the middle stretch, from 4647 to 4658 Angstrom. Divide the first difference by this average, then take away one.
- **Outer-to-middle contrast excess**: -0.92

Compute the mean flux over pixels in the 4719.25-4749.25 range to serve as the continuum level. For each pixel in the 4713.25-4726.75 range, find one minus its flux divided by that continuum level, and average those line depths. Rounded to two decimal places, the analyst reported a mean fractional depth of -0.10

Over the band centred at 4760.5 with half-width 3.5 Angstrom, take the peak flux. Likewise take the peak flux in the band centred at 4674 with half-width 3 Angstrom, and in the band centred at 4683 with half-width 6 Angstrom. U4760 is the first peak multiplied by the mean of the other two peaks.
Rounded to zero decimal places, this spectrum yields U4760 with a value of 281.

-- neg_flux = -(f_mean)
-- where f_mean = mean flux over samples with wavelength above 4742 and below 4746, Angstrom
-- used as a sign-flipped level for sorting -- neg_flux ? -13.4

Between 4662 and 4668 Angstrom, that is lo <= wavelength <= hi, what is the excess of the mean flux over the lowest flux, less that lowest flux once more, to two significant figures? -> -15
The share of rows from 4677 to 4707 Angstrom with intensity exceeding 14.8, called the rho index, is 0.5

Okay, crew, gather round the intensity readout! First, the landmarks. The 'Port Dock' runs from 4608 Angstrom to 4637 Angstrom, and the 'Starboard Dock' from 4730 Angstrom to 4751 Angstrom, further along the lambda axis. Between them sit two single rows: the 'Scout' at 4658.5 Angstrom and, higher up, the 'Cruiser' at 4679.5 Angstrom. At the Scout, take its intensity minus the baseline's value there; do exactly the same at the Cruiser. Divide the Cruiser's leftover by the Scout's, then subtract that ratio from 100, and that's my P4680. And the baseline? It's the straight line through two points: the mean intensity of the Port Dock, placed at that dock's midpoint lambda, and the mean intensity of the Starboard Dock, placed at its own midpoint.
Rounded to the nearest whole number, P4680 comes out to 100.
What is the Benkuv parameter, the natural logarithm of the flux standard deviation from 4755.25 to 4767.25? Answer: 0.6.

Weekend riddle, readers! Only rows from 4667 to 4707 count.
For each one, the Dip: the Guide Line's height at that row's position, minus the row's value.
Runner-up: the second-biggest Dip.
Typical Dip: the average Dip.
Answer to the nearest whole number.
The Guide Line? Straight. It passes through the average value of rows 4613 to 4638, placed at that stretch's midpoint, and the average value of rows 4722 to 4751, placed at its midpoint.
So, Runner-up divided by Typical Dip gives 4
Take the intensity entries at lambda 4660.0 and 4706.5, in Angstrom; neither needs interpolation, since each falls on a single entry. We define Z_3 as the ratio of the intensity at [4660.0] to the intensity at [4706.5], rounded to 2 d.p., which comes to 1.46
